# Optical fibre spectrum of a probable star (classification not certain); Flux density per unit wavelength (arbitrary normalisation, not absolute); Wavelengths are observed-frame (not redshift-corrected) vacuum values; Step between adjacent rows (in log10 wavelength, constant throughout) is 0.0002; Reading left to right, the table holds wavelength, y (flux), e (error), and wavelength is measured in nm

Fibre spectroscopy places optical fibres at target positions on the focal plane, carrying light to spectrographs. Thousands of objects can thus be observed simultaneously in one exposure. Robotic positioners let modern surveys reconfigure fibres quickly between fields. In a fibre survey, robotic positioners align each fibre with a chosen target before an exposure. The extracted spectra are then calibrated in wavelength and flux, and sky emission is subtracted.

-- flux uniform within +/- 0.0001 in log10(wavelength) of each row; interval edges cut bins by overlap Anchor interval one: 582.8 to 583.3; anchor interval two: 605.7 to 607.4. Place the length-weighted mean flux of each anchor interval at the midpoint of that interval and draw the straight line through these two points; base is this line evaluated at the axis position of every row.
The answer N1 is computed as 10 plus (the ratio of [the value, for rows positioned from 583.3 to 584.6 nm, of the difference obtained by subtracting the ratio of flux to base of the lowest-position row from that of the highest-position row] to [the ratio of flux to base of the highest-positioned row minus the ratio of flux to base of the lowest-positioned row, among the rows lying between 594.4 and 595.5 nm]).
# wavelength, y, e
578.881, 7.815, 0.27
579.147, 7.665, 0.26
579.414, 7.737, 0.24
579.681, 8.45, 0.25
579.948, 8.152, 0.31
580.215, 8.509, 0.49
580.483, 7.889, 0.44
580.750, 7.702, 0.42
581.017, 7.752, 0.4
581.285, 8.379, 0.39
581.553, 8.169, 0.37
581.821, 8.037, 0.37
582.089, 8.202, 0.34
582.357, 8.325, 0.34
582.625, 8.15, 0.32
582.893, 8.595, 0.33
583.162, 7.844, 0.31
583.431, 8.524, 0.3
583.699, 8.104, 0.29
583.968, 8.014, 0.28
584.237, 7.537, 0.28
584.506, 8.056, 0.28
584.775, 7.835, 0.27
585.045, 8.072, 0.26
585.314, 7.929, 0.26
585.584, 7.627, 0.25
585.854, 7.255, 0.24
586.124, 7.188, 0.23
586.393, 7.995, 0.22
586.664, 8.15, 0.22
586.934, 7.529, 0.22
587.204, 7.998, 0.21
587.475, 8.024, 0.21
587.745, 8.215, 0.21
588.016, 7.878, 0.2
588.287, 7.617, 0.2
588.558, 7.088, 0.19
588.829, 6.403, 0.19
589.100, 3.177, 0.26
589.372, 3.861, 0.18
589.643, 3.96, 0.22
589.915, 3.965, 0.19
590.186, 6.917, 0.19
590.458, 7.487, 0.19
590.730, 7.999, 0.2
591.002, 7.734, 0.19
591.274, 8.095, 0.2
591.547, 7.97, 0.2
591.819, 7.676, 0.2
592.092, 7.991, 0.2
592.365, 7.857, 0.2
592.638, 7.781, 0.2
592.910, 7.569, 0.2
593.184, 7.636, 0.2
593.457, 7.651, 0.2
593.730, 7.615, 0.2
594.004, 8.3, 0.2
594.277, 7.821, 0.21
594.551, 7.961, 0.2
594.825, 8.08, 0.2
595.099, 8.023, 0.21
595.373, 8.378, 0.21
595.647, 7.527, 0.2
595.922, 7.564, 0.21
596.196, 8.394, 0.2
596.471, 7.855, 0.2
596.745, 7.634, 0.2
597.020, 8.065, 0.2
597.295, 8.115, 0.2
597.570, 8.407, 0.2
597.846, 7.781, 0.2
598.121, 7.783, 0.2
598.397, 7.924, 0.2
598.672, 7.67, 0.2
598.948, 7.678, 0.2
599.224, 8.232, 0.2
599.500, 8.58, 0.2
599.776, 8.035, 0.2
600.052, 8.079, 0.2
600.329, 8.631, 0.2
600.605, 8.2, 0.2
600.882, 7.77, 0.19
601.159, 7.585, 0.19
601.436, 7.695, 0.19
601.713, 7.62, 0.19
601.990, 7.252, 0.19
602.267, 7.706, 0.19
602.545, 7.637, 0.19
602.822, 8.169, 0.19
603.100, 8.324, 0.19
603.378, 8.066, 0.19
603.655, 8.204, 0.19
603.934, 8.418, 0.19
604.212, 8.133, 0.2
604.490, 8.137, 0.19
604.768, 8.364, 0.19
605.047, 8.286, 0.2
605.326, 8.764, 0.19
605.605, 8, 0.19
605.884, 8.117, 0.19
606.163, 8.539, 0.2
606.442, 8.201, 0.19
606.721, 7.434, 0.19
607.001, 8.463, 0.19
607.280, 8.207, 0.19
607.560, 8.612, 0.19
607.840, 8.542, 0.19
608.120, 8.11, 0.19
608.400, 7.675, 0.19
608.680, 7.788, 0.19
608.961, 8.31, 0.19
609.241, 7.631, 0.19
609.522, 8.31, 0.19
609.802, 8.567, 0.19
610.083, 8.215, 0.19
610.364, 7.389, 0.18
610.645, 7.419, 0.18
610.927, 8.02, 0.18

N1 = 8.9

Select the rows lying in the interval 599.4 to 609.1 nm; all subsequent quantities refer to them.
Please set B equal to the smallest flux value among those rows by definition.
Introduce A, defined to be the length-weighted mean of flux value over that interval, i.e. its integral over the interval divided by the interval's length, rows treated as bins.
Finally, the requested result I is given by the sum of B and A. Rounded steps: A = 8.1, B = 7.252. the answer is 15.4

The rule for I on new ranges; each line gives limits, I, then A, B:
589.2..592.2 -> 10.5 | 6.6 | 3.861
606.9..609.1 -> 15.9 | 8.2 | 7.675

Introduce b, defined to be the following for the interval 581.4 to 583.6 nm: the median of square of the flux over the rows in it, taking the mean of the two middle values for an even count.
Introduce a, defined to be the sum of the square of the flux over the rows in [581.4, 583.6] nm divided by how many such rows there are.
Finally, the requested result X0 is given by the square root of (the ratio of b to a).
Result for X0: 0.99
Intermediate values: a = 68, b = 67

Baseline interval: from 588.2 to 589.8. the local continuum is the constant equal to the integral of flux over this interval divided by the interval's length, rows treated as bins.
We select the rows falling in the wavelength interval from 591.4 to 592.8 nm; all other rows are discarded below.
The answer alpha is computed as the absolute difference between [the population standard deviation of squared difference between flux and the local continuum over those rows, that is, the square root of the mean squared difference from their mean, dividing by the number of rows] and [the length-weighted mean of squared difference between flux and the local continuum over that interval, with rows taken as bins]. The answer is 6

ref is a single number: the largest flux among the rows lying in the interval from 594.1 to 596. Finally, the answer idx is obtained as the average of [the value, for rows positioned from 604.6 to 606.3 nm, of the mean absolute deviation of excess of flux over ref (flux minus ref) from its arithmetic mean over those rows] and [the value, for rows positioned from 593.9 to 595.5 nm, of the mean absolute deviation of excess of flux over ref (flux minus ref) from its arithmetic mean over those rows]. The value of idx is 0.19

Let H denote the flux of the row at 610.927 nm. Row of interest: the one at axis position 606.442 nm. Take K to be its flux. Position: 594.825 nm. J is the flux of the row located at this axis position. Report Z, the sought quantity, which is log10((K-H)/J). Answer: -1.65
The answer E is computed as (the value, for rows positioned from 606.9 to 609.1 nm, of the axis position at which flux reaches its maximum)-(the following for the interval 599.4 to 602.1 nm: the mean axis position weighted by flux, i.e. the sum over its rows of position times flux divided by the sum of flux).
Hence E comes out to 6.85 nm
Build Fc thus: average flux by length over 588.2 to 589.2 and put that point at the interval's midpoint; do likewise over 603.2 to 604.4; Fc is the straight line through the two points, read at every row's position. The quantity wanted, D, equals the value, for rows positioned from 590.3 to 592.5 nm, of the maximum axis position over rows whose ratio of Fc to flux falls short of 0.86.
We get 592.365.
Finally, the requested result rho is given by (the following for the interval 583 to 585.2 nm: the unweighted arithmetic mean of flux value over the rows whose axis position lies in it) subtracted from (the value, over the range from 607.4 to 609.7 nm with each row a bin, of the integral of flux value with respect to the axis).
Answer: 10.7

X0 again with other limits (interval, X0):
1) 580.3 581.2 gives 1.00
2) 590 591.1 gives 1.01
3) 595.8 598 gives 1.00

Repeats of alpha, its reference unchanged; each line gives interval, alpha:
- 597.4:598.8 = 6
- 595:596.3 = 5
